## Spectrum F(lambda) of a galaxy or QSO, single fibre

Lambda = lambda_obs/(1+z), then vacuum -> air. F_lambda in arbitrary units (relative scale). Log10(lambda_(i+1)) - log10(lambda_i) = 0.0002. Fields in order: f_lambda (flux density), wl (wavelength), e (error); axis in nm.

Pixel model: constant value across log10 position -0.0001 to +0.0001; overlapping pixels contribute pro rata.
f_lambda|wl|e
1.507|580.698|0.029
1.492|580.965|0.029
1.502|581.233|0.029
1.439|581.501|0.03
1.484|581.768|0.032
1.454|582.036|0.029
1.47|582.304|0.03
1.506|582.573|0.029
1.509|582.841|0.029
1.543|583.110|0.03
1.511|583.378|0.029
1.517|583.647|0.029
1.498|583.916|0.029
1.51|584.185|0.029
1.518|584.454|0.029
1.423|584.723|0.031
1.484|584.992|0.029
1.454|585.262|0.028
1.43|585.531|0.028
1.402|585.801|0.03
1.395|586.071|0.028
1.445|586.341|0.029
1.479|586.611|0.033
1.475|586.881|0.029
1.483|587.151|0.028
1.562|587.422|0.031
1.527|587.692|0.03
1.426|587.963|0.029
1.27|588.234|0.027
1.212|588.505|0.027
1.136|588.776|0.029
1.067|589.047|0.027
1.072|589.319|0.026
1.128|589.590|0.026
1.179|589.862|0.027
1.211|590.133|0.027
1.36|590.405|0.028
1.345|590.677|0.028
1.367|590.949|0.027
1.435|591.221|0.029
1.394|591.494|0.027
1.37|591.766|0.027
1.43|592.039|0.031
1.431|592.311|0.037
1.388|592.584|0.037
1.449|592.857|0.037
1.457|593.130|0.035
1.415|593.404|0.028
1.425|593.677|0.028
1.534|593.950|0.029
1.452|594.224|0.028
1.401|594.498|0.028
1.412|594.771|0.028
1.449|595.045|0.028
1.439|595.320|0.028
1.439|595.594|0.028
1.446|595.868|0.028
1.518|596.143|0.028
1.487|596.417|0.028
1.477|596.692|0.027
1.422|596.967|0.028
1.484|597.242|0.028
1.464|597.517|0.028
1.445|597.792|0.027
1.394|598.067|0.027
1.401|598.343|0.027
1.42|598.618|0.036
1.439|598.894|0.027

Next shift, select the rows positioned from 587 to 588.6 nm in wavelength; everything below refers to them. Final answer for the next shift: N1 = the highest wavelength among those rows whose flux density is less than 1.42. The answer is 588.505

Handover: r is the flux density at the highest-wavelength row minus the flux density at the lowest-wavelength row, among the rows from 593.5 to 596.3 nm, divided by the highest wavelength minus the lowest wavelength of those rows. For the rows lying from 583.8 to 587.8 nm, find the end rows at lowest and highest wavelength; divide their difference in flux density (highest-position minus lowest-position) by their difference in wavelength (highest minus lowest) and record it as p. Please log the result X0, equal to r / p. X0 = 4.9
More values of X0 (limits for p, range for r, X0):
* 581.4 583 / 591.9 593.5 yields -0.2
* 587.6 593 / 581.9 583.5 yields -2.8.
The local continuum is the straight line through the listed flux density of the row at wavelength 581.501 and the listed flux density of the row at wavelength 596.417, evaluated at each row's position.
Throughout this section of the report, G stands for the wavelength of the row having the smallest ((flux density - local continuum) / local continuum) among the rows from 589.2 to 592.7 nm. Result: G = 589.319 nm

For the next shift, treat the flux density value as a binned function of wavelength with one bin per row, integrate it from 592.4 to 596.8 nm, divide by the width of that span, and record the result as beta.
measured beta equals 1.45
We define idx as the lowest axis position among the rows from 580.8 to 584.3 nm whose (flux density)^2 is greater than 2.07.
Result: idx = 580.965 nm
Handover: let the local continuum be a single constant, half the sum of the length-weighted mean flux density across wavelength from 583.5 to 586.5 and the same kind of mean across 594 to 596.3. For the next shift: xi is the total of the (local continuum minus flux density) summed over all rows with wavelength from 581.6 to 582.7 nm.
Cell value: -0.09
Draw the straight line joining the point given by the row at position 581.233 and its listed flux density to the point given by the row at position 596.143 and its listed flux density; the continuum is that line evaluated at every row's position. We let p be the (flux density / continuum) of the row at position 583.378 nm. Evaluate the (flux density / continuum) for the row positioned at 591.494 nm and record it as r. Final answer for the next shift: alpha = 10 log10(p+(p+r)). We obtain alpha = 4.67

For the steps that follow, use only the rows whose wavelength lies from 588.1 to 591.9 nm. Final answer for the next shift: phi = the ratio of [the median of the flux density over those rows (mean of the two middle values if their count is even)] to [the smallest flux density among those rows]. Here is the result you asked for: 1.16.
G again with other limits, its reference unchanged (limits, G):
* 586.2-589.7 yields 589.047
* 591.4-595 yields 591.766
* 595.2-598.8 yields 598.067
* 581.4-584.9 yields 584.723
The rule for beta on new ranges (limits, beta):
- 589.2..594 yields 1.35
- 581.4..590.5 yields 1.40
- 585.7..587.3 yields 1.45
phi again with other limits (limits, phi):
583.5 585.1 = 1.06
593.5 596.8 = 1.03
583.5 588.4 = 1.16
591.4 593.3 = 1.04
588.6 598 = 1.34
